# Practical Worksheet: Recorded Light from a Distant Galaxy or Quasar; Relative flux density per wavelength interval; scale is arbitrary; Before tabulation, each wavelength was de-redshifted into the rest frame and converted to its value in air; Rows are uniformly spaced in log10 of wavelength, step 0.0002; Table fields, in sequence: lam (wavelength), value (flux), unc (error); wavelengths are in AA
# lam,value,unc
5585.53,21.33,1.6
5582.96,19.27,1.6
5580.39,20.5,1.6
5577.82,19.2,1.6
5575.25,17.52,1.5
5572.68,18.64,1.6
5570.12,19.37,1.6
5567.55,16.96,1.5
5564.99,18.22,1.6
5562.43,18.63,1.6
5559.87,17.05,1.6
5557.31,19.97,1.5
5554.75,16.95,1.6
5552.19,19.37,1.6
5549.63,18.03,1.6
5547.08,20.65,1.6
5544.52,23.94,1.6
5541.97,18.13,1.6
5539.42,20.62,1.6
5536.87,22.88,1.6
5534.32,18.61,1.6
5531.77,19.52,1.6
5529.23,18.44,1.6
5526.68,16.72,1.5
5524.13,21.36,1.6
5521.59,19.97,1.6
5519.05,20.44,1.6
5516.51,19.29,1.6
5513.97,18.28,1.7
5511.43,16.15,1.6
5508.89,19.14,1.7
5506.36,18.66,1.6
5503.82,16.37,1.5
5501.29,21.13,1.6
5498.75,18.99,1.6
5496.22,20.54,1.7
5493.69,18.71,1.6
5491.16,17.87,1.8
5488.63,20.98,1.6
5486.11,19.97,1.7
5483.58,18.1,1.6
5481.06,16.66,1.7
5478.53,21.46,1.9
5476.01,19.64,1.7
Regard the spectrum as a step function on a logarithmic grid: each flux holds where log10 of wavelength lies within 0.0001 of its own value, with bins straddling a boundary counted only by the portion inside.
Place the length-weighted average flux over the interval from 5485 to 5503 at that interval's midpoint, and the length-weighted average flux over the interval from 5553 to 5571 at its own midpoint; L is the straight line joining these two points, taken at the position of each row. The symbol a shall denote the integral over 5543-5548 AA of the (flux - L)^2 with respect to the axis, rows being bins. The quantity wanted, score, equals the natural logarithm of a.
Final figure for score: 4.4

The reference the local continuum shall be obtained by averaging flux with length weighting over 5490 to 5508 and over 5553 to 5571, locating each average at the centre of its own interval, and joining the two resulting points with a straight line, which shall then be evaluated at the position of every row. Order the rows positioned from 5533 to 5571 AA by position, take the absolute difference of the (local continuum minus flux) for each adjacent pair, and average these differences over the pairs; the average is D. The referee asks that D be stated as 2.6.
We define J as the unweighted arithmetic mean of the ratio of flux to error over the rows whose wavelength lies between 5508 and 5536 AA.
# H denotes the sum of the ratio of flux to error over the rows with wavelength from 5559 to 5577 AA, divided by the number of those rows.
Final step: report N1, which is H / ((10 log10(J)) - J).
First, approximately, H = 11.5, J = 11.8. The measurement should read -10.9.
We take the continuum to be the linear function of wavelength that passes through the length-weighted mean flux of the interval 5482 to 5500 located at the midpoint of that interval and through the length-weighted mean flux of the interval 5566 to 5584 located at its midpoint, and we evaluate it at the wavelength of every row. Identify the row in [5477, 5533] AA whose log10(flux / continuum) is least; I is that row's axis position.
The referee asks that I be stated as 5511.43 AA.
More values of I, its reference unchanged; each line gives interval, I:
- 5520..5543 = 5526.68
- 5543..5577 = 5554.75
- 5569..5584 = 5575.25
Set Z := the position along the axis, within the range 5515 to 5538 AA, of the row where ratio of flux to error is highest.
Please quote 5536.87 AA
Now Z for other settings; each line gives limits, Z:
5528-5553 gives 5544.52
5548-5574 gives 5557.31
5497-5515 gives 5501.29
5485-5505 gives 5501.29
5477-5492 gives 5488.63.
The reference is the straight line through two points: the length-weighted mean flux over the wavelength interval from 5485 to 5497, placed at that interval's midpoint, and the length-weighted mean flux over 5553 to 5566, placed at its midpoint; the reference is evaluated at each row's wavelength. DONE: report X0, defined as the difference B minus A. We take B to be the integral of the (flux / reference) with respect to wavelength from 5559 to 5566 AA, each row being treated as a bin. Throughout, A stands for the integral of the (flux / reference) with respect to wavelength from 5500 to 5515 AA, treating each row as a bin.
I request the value -7.3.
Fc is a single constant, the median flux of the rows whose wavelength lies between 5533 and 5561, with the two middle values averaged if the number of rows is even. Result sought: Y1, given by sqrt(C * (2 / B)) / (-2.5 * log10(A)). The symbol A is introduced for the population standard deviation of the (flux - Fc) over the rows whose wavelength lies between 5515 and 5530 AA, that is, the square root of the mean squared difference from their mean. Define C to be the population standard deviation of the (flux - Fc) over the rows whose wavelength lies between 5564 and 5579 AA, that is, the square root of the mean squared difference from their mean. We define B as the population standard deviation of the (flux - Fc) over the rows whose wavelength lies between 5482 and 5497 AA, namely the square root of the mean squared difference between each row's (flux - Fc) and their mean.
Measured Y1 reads -2.8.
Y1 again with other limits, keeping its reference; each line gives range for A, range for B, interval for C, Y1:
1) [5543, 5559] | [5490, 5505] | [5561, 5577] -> -1.2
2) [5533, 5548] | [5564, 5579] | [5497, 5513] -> -2.5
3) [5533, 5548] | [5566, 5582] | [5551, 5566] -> -1.7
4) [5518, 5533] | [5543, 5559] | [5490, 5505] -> -2.8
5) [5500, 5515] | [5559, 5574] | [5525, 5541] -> -3.7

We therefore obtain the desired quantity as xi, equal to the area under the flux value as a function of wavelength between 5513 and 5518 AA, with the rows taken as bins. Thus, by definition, 94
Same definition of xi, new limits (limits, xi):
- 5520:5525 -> 103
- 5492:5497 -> 97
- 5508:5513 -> 88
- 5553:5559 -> 111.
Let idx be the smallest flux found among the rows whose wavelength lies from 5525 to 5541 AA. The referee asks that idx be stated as 16.72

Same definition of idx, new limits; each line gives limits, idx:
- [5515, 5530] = 16.72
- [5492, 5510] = 16.37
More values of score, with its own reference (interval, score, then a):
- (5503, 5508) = 3.0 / 21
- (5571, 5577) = 1.2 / 3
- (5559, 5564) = 1.2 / 3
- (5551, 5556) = 2.0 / 7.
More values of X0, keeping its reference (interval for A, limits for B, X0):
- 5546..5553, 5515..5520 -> -2.2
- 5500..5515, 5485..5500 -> 0.7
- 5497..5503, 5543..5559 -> 11.0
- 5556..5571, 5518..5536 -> 3.3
